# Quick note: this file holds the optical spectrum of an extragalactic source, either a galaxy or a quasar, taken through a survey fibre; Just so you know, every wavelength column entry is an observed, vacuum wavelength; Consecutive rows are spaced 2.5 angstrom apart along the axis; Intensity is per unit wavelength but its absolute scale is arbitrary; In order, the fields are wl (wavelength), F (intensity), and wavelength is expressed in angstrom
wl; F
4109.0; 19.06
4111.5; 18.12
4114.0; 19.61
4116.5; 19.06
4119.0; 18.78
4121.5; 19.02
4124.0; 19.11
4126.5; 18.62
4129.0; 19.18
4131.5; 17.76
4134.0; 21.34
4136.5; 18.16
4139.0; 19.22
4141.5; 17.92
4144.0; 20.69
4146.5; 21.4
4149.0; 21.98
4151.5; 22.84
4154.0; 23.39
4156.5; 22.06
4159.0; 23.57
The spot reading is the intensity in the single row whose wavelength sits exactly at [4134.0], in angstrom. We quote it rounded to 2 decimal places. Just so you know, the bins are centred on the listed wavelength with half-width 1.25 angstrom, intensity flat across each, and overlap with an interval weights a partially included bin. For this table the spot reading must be 21.34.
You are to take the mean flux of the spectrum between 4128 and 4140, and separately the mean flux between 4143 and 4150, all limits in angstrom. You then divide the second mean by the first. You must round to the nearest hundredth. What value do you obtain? 1.12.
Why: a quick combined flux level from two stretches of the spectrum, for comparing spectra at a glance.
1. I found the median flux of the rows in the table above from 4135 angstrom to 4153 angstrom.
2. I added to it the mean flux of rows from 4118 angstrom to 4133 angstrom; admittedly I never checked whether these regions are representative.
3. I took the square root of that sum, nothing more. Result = 6.28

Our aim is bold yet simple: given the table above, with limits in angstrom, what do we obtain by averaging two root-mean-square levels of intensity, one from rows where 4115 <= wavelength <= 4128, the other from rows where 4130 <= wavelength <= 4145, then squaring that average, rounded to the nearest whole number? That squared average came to 364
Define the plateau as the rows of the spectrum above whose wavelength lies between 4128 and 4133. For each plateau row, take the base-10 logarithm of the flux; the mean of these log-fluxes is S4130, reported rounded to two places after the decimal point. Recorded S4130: 1.27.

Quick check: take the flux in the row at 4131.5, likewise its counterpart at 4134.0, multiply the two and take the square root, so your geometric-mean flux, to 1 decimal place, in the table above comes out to 19.5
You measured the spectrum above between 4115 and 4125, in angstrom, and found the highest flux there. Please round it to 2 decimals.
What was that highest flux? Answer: 19.11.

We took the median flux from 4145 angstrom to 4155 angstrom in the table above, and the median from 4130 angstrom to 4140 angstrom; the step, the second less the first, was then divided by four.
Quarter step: -0.93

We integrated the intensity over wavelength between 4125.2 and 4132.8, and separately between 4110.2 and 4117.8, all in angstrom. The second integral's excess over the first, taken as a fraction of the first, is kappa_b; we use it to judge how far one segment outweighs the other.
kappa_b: 0.02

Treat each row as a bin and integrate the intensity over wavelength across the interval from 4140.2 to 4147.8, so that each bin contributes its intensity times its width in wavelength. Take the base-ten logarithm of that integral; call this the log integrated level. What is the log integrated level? 2.18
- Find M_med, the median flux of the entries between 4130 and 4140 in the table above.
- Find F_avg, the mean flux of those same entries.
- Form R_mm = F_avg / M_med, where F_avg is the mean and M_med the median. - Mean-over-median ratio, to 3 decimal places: 1.023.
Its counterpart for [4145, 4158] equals 1.012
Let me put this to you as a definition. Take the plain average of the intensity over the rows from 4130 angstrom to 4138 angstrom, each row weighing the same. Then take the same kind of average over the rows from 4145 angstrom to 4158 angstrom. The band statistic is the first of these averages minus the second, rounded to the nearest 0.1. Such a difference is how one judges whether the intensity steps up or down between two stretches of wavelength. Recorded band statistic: -3.2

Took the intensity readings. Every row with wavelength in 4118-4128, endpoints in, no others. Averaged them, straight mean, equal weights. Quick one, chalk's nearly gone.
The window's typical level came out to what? 18.9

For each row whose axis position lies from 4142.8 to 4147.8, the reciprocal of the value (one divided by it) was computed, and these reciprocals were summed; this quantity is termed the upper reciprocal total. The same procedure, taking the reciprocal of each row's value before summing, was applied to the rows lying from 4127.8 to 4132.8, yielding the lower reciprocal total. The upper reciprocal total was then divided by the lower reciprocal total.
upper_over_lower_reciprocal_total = 0.88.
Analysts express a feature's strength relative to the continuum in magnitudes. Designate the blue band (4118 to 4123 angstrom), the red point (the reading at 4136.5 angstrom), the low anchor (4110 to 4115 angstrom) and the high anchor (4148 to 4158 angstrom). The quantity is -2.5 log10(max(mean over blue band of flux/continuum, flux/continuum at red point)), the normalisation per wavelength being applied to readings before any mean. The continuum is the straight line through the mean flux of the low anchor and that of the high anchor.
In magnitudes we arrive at 0.04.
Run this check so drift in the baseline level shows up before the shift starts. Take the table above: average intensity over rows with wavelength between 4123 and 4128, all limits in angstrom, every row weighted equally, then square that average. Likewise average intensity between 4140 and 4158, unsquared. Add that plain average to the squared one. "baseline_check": 377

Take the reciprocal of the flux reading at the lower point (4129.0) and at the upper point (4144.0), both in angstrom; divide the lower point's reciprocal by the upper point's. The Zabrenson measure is 1.08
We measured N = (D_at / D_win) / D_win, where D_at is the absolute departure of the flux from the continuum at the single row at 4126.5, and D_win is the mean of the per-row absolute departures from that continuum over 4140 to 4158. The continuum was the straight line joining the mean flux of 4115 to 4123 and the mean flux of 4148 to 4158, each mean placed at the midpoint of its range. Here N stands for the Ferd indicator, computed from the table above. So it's 1.1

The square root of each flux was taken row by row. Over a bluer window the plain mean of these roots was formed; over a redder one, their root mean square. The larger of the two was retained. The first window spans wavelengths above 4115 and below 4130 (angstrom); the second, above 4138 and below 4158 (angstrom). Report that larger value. 4.60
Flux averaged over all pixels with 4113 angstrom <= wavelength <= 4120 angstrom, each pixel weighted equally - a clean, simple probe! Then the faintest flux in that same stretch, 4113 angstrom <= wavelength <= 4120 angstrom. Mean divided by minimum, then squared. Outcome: 1.04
